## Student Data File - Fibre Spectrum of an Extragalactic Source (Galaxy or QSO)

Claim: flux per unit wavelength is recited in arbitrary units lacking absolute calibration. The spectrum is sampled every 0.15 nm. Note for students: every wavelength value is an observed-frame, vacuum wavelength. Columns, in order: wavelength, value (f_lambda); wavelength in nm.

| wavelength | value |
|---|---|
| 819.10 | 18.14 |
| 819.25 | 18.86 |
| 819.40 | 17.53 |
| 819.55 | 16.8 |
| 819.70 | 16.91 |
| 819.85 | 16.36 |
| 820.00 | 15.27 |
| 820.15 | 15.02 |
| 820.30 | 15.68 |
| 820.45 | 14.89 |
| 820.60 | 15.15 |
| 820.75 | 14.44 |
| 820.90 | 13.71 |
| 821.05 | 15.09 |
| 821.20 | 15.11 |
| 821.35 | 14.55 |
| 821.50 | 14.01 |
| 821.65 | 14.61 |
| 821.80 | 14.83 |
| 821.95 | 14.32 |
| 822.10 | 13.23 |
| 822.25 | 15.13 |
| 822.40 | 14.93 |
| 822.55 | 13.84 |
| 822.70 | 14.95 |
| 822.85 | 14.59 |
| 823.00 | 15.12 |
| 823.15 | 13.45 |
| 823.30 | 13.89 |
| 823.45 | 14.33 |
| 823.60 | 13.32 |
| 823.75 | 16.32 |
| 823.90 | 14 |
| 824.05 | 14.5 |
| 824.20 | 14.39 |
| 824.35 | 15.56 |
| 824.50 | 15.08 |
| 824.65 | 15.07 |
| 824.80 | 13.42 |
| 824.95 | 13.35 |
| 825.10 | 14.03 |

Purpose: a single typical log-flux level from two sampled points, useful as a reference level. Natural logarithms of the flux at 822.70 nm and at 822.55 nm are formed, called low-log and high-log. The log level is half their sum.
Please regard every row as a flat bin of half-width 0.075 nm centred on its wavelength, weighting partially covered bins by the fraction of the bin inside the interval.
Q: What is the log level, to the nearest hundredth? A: 2.67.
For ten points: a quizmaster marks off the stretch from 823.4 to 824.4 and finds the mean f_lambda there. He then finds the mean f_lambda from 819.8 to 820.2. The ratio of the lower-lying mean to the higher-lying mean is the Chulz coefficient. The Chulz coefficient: 1.06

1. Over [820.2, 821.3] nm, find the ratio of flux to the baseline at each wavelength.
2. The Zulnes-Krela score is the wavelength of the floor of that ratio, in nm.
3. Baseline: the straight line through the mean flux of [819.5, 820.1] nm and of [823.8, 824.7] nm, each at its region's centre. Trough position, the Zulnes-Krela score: 820.90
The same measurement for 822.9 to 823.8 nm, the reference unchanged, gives 823.15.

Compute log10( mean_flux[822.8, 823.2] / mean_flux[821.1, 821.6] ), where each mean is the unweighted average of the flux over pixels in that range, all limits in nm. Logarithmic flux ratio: -0.005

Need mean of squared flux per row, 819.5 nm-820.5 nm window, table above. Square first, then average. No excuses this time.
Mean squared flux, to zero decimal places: 252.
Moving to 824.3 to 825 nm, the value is 211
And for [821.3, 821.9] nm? 210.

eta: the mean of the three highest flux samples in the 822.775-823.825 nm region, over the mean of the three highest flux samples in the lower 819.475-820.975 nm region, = 0.92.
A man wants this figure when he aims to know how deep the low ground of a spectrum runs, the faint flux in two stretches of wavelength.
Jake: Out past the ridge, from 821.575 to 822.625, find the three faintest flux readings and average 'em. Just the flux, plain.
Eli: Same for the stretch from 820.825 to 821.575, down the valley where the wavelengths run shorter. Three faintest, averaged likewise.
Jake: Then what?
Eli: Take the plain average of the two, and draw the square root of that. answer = 3.73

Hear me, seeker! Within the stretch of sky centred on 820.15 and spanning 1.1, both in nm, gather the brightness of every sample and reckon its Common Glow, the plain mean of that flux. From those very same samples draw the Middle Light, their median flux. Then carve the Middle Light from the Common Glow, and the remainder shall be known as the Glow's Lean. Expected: 0.34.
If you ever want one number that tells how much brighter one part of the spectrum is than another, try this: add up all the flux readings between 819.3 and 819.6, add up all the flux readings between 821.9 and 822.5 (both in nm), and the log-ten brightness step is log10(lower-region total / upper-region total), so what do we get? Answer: -0.2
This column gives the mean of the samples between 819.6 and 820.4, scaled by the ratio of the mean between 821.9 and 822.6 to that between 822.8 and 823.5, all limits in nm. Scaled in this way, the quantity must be 15.9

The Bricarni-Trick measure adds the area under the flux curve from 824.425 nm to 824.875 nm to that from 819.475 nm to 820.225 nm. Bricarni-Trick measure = 19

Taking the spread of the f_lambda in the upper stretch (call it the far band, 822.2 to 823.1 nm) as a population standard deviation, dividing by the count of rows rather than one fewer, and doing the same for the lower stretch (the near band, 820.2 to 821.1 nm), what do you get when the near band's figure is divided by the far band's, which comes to 1.4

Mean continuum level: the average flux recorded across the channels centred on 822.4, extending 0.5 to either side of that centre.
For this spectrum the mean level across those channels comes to 14.43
